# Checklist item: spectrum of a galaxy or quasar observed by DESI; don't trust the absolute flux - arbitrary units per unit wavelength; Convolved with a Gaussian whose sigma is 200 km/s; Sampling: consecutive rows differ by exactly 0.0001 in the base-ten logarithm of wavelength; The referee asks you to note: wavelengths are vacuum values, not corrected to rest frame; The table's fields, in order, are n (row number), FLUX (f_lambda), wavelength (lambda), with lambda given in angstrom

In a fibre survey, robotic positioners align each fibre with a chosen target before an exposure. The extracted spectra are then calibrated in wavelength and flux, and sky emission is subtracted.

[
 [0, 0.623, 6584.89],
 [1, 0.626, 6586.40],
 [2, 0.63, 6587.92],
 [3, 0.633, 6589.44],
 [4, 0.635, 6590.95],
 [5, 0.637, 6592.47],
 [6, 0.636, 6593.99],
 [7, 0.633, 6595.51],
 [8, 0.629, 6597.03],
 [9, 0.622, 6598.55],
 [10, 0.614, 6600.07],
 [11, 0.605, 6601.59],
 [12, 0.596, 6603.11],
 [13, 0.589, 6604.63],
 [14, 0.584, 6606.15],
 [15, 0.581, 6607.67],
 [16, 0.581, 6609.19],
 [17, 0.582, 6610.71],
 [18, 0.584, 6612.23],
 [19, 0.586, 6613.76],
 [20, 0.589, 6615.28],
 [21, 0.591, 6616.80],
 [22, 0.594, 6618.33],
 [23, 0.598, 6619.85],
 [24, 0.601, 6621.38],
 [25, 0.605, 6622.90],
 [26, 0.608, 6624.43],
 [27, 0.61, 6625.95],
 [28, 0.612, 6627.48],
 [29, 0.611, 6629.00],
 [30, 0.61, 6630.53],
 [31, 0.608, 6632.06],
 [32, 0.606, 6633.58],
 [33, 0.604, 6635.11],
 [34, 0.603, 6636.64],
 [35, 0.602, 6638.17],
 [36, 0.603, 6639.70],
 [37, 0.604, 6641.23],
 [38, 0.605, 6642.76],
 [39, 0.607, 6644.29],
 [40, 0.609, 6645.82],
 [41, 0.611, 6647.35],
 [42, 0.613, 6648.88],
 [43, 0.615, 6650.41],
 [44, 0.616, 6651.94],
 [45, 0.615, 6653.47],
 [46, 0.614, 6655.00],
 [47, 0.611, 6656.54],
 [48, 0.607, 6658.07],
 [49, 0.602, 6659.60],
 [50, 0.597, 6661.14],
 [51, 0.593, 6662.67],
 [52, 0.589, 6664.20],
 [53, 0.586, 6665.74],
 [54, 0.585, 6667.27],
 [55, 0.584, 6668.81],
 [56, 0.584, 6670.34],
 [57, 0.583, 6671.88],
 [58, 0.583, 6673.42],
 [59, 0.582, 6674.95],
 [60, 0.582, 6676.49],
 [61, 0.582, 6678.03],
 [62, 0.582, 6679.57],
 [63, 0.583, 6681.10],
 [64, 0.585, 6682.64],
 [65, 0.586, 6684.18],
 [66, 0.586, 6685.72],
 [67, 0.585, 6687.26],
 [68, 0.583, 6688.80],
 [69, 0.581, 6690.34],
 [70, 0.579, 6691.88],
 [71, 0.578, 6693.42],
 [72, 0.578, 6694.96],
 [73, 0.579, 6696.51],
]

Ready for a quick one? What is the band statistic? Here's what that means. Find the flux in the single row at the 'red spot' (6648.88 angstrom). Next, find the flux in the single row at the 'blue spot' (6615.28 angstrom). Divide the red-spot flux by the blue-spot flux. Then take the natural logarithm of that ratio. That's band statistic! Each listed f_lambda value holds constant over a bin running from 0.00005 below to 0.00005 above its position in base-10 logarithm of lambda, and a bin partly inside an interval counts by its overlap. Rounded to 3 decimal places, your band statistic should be 0.040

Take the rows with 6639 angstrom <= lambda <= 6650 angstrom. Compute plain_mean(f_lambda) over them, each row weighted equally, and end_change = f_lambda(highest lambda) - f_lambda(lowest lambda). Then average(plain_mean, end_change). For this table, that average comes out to 0.309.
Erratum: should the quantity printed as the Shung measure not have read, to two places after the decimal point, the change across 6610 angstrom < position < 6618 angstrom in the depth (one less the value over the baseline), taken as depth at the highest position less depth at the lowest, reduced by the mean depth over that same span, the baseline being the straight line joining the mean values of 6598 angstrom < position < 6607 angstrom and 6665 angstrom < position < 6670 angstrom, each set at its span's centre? -0.04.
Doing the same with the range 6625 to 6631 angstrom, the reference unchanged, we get 0.02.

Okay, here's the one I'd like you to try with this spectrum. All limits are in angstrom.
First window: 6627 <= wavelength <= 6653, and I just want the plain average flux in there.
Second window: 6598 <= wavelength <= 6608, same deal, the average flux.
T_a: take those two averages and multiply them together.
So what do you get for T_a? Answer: 0.364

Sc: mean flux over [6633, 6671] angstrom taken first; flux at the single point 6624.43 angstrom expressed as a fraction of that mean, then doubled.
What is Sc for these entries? 2.02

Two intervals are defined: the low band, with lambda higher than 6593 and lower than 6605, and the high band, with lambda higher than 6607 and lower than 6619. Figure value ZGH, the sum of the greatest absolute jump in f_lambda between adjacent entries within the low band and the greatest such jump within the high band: 0.012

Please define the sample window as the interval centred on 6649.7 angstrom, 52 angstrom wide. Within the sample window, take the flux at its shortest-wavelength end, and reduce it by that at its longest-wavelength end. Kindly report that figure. 0.026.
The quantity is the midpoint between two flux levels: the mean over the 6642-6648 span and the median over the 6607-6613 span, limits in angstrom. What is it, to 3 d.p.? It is 0.595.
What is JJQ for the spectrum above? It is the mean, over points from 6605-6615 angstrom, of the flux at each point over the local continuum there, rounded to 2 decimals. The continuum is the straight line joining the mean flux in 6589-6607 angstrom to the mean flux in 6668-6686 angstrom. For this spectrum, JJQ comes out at 0.95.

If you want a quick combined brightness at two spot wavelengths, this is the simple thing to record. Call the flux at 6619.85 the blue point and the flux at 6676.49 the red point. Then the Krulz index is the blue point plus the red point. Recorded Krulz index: 1.18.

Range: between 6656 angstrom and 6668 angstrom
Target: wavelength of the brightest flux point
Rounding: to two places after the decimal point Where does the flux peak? 6656.54 angstrom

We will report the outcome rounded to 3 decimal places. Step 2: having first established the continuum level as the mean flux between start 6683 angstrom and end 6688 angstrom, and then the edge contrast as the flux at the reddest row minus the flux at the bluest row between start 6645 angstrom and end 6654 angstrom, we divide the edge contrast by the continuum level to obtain 0.010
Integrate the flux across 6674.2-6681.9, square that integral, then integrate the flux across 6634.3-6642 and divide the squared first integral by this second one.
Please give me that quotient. 4.3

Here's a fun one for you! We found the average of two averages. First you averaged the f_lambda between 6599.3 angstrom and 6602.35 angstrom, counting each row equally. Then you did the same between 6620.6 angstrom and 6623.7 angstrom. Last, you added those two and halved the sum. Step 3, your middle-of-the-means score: 0.606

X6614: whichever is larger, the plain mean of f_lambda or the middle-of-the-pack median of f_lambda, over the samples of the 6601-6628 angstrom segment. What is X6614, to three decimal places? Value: 0.594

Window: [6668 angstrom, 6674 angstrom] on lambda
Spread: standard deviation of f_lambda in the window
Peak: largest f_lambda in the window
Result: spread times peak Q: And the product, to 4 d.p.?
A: 0.0003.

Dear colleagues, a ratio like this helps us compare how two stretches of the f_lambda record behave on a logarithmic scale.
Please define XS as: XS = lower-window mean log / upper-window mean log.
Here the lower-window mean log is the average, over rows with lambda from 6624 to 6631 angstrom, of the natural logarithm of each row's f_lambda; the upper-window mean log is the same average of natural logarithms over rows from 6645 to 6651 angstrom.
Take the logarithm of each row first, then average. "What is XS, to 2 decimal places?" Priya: 1.01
